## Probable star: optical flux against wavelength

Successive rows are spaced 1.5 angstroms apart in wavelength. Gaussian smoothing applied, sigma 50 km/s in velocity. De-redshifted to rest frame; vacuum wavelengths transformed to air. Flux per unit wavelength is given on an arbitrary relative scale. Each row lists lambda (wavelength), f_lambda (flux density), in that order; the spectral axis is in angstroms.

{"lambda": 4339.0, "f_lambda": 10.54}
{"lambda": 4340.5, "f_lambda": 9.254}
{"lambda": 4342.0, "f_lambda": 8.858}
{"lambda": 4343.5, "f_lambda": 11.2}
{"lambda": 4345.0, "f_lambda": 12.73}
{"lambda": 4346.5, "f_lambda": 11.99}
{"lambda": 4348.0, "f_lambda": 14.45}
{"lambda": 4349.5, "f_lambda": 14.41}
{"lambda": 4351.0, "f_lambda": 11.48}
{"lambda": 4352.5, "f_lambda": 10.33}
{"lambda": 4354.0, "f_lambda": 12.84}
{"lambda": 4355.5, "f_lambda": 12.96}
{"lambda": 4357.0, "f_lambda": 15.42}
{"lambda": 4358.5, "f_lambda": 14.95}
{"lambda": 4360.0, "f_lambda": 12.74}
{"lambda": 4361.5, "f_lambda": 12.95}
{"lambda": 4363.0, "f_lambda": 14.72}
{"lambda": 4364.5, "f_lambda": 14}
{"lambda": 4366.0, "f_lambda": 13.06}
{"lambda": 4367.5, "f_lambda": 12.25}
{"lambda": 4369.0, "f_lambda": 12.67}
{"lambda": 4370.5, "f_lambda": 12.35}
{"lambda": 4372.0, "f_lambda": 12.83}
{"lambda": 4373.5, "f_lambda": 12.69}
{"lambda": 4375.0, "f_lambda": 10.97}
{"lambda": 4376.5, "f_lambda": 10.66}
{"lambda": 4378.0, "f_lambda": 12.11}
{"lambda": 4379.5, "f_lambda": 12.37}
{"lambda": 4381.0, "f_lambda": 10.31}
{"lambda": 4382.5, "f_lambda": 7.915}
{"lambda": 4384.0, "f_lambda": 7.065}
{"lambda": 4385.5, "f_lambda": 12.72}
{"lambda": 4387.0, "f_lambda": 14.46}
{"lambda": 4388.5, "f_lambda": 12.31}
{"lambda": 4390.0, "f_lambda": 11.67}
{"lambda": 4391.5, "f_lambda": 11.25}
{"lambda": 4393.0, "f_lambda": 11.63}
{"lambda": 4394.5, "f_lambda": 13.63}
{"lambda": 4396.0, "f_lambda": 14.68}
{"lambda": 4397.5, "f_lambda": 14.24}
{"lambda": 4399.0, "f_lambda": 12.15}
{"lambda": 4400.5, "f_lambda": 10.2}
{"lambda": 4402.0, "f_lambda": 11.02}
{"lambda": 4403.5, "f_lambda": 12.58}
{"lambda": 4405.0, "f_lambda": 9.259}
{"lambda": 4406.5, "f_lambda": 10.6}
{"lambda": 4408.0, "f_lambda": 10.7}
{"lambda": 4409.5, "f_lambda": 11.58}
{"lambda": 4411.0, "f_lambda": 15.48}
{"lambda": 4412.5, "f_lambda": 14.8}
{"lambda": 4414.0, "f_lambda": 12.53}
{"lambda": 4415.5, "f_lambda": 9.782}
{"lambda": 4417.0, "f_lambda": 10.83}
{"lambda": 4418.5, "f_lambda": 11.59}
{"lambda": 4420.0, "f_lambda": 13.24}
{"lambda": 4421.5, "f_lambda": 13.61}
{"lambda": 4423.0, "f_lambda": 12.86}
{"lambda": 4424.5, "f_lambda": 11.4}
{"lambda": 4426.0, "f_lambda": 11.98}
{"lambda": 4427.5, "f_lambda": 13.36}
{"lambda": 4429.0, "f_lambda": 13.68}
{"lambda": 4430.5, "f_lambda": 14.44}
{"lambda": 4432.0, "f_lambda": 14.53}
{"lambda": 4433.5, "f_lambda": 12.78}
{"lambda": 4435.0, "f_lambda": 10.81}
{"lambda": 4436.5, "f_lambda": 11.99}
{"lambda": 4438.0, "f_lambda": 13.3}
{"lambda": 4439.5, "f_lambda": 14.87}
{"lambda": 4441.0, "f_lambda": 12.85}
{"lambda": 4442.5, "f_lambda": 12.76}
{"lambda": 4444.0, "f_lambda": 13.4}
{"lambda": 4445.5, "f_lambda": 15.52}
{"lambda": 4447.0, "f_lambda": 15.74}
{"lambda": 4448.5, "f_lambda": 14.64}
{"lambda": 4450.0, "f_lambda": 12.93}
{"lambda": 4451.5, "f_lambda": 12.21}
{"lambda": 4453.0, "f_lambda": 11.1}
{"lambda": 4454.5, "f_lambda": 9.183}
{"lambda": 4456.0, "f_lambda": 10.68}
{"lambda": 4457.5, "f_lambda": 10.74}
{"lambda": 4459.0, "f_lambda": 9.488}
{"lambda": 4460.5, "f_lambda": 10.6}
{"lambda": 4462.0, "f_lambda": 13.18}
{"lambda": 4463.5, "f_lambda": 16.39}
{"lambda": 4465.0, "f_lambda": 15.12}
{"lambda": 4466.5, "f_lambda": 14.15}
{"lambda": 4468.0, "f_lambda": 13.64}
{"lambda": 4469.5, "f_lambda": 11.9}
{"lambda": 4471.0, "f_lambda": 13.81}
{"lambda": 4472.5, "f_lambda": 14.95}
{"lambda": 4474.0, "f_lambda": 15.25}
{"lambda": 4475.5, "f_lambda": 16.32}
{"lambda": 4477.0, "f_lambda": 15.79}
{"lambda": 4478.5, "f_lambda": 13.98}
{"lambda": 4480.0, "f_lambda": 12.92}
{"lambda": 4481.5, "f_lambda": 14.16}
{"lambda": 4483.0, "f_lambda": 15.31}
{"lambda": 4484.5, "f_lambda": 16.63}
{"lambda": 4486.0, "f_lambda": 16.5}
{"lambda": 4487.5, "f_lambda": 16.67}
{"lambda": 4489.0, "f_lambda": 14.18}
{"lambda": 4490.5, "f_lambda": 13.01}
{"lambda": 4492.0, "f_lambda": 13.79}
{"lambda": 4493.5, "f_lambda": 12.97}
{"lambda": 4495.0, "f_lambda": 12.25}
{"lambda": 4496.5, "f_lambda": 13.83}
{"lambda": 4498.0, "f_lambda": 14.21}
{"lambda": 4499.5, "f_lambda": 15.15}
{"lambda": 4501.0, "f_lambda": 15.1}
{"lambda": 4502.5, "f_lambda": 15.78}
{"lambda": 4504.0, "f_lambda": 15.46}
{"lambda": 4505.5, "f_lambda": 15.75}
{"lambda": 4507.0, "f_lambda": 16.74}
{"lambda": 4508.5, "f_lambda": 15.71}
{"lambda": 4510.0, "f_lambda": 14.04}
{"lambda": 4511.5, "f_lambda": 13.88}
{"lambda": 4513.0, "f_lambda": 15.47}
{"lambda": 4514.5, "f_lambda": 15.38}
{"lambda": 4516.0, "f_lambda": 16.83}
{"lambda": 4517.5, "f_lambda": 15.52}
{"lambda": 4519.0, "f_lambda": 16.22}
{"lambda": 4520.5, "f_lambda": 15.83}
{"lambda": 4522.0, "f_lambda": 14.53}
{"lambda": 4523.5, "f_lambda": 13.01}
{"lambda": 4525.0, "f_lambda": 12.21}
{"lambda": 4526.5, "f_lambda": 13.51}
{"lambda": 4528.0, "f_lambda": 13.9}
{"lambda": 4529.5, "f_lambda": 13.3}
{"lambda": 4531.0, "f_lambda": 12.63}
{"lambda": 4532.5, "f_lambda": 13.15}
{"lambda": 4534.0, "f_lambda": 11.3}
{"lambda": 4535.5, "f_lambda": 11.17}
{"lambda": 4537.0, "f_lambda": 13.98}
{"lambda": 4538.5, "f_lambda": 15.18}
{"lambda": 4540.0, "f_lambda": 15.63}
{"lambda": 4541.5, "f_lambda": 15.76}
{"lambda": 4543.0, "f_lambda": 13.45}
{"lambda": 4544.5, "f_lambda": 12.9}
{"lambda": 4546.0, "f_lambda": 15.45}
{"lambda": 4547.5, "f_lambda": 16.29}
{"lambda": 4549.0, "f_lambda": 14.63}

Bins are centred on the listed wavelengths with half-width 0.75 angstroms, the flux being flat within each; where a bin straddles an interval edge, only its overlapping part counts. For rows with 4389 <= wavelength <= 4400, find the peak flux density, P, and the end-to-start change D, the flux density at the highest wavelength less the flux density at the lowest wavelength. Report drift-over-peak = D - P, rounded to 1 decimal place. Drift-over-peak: -14.2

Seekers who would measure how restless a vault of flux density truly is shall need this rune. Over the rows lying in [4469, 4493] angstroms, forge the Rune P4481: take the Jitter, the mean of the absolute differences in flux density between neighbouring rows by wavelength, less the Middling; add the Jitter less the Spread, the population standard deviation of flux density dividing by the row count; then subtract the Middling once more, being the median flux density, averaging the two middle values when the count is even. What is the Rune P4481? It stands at -28.4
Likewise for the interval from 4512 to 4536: -27.4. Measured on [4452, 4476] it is -26.4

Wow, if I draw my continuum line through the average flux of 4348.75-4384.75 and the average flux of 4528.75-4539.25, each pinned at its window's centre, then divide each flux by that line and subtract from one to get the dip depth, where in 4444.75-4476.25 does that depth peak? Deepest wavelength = 4454.5 angstroms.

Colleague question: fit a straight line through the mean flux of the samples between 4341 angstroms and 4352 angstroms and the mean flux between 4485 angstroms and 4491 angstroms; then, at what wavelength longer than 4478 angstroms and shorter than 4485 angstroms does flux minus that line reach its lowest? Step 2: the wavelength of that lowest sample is 4480.0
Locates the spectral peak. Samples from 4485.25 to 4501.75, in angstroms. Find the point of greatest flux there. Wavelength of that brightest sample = 4487.5 angstroms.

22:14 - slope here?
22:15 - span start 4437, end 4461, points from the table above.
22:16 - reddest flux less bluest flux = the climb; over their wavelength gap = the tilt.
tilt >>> -0.12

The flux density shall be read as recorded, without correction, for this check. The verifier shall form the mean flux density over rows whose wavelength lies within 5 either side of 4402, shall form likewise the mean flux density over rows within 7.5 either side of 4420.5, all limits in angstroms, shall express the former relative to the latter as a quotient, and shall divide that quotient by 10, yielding 0.094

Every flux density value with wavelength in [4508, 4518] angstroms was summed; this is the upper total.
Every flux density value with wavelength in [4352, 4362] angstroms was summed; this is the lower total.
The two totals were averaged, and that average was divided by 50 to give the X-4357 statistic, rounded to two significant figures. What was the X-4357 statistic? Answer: 2.0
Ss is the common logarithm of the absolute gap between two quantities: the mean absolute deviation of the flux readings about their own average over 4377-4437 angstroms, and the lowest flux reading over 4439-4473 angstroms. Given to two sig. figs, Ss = 0.89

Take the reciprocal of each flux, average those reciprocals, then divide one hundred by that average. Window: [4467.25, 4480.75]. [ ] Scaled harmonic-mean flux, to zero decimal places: 1416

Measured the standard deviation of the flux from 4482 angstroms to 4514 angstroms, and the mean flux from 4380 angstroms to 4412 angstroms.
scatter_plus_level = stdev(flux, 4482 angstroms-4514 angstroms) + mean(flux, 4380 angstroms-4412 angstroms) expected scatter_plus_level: 13.0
